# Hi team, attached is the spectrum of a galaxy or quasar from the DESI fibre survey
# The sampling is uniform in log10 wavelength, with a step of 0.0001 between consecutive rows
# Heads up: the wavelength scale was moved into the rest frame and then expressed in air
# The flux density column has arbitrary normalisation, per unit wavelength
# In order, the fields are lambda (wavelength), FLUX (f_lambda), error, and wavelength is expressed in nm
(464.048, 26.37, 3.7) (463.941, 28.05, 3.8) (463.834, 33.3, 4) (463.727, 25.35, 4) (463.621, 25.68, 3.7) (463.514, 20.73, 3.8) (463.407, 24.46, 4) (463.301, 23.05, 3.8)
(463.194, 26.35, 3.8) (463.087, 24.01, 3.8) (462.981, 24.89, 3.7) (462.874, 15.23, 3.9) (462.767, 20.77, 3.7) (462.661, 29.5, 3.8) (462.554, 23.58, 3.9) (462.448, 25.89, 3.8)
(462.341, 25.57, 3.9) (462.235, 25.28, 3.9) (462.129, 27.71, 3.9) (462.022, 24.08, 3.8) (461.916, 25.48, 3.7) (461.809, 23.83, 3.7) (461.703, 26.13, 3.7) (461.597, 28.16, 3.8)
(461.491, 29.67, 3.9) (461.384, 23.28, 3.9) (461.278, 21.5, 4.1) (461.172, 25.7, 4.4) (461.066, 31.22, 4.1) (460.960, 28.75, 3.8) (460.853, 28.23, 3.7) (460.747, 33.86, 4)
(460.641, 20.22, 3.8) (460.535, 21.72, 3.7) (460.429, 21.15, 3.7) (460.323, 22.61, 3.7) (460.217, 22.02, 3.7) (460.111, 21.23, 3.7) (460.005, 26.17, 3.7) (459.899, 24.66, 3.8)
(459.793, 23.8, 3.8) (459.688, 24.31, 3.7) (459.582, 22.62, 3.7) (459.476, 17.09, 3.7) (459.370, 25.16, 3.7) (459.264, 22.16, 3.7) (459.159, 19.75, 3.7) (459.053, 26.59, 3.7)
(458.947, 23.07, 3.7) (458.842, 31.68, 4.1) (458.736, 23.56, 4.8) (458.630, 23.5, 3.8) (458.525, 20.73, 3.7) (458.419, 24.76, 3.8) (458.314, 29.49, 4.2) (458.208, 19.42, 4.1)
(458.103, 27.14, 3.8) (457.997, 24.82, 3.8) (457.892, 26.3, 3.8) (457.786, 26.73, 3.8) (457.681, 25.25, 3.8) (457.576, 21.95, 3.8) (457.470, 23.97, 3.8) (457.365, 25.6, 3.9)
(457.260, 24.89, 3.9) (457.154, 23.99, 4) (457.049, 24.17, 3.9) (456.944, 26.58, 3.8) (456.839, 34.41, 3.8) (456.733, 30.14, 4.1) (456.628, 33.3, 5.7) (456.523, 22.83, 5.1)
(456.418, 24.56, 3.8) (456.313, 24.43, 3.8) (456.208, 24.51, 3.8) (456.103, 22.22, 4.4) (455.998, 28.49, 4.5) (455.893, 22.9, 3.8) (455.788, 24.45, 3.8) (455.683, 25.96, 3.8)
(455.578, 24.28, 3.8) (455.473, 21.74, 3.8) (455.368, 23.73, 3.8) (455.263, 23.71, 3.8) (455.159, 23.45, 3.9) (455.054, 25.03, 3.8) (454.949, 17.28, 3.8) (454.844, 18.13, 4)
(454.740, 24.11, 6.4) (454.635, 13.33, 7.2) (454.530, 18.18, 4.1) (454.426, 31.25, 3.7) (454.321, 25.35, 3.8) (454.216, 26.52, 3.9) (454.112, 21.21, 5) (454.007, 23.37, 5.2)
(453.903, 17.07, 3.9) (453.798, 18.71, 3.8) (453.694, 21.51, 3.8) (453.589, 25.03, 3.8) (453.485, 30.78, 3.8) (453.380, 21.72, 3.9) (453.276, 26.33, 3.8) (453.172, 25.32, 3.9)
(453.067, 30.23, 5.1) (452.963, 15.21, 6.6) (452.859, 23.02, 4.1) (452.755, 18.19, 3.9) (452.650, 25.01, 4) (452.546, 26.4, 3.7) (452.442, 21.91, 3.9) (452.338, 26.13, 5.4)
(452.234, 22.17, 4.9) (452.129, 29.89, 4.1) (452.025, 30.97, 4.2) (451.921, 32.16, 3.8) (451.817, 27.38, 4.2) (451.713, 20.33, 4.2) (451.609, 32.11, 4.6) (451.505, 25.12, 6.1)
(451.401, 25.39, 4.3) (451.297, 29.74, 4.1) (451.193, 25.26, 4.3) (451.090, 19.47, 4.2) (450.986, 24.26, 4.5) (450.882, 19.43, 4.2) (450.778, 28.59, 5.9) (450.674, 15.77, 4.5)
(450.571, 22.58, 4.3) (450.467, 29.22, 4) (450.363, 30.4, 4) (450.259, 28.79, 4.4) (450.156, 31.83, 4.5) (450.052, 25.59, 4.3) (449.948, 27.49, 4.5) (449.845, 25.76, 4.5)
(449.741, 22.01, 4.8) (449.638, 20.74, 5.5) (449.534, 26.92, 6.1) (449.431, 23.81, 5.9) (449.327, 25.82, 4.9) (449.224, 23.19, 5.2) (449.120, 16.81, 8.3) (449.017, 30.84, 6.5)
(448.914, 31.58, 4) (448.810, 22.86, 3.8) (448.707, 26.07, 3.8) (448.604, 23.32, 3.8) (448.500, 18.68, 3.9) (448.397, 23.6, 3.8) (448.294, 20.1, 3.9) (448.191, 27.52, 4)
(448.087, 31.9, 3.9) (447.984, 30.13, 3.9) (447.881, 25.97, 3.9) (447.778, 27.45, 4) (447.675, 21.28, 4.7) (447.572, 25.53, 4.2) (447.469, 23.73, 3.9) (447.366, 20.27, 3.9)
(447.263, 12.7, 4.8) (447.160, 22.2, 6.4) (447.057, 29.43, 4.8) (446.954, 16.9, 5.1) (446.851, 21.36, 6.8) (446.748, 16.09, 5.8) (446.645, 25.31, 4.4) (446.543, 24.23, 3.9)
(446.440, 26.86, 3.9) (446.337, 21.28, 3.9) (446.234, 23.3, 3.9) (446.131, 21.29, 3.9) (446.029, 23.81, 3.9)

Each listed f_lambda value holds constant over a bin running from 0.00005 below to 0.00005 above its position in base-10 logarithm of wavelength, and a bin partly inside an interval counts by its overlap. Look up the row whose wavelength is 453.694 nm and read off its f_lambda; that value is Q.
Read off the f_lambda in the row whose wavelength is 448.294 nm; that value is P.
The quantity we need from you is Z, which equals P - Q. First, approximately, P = 20.1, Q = 21.51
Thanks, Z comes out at -1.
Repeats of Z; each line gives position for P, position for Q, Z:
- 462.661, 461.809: 6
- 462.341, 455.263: 2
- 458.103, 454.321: 2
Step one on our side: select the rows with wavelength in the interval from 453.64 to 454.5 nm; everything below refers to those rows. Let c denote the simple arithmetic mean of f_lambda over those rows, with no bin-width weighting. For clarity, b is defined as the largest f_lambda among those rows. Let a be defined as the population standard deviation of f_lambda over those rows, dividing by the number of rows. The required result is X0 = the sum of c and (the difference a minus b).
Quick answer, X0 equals -4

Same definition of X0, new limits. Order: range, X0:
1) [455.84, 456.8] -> -4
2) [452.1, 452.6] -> -2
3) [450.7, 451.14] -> -2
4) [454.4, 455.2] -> -5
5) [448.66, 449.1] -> 0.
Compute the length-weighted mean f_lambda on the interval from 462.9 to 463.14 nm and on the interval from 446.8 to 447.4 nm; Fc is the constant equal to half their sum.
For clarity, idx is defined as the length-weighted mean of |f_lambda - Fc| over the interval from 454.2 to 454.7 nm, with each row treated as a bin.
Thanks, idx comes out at 5.9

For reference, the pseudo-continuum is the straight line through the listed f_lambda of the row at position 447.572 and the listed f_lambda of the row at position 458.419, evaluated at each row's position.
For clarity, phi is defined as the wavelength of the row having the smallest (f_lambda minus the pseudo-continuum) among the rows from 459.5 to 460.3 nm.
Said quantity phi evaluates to 460.111 nm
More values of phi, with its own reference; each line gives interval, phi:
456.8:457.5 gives 457.154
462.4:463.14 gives 462.874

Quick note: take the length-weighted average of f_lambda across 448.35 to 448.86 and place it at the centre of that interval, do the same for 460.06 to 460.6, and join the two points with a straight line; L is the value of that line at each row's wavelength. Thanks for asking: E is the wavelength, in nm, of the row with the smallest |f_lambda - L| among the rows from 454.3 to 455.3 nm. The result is 455.159 nm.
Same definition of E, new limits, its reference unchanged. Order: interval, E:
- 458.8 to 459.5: 459.264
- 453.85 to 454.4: 454.007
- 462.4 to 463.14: 462.767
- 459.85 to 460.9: 460.535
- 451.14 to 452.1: 451.713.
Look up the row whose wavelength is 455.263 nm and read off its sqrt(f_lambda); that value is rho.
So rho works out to 4.87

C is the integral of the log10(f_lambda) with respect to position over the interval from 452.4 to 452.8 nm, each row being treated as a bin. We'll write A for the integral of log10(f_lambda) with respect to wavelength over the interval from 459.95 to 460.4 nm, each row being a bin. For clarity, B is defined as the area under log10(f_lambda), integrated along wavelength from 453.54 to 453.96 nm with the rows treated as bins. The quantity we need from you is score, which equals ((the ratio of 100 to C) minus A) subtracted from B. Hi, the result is -183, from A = 0.61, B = 0.55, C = 0.542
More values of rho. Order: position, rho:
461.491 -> 5.45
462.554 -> 4.86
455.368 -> 4.87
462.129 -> 5.26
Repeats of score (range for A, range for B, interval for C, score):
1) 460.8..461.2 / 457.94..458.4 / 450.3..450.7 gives -179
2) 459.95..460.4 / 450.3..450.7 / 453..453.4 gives -176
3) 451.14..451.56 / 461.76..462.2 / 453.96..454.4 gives -163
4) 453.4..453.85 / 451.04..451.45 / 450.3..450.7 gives -179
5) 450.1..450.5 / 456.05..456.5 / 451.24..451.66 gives -164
